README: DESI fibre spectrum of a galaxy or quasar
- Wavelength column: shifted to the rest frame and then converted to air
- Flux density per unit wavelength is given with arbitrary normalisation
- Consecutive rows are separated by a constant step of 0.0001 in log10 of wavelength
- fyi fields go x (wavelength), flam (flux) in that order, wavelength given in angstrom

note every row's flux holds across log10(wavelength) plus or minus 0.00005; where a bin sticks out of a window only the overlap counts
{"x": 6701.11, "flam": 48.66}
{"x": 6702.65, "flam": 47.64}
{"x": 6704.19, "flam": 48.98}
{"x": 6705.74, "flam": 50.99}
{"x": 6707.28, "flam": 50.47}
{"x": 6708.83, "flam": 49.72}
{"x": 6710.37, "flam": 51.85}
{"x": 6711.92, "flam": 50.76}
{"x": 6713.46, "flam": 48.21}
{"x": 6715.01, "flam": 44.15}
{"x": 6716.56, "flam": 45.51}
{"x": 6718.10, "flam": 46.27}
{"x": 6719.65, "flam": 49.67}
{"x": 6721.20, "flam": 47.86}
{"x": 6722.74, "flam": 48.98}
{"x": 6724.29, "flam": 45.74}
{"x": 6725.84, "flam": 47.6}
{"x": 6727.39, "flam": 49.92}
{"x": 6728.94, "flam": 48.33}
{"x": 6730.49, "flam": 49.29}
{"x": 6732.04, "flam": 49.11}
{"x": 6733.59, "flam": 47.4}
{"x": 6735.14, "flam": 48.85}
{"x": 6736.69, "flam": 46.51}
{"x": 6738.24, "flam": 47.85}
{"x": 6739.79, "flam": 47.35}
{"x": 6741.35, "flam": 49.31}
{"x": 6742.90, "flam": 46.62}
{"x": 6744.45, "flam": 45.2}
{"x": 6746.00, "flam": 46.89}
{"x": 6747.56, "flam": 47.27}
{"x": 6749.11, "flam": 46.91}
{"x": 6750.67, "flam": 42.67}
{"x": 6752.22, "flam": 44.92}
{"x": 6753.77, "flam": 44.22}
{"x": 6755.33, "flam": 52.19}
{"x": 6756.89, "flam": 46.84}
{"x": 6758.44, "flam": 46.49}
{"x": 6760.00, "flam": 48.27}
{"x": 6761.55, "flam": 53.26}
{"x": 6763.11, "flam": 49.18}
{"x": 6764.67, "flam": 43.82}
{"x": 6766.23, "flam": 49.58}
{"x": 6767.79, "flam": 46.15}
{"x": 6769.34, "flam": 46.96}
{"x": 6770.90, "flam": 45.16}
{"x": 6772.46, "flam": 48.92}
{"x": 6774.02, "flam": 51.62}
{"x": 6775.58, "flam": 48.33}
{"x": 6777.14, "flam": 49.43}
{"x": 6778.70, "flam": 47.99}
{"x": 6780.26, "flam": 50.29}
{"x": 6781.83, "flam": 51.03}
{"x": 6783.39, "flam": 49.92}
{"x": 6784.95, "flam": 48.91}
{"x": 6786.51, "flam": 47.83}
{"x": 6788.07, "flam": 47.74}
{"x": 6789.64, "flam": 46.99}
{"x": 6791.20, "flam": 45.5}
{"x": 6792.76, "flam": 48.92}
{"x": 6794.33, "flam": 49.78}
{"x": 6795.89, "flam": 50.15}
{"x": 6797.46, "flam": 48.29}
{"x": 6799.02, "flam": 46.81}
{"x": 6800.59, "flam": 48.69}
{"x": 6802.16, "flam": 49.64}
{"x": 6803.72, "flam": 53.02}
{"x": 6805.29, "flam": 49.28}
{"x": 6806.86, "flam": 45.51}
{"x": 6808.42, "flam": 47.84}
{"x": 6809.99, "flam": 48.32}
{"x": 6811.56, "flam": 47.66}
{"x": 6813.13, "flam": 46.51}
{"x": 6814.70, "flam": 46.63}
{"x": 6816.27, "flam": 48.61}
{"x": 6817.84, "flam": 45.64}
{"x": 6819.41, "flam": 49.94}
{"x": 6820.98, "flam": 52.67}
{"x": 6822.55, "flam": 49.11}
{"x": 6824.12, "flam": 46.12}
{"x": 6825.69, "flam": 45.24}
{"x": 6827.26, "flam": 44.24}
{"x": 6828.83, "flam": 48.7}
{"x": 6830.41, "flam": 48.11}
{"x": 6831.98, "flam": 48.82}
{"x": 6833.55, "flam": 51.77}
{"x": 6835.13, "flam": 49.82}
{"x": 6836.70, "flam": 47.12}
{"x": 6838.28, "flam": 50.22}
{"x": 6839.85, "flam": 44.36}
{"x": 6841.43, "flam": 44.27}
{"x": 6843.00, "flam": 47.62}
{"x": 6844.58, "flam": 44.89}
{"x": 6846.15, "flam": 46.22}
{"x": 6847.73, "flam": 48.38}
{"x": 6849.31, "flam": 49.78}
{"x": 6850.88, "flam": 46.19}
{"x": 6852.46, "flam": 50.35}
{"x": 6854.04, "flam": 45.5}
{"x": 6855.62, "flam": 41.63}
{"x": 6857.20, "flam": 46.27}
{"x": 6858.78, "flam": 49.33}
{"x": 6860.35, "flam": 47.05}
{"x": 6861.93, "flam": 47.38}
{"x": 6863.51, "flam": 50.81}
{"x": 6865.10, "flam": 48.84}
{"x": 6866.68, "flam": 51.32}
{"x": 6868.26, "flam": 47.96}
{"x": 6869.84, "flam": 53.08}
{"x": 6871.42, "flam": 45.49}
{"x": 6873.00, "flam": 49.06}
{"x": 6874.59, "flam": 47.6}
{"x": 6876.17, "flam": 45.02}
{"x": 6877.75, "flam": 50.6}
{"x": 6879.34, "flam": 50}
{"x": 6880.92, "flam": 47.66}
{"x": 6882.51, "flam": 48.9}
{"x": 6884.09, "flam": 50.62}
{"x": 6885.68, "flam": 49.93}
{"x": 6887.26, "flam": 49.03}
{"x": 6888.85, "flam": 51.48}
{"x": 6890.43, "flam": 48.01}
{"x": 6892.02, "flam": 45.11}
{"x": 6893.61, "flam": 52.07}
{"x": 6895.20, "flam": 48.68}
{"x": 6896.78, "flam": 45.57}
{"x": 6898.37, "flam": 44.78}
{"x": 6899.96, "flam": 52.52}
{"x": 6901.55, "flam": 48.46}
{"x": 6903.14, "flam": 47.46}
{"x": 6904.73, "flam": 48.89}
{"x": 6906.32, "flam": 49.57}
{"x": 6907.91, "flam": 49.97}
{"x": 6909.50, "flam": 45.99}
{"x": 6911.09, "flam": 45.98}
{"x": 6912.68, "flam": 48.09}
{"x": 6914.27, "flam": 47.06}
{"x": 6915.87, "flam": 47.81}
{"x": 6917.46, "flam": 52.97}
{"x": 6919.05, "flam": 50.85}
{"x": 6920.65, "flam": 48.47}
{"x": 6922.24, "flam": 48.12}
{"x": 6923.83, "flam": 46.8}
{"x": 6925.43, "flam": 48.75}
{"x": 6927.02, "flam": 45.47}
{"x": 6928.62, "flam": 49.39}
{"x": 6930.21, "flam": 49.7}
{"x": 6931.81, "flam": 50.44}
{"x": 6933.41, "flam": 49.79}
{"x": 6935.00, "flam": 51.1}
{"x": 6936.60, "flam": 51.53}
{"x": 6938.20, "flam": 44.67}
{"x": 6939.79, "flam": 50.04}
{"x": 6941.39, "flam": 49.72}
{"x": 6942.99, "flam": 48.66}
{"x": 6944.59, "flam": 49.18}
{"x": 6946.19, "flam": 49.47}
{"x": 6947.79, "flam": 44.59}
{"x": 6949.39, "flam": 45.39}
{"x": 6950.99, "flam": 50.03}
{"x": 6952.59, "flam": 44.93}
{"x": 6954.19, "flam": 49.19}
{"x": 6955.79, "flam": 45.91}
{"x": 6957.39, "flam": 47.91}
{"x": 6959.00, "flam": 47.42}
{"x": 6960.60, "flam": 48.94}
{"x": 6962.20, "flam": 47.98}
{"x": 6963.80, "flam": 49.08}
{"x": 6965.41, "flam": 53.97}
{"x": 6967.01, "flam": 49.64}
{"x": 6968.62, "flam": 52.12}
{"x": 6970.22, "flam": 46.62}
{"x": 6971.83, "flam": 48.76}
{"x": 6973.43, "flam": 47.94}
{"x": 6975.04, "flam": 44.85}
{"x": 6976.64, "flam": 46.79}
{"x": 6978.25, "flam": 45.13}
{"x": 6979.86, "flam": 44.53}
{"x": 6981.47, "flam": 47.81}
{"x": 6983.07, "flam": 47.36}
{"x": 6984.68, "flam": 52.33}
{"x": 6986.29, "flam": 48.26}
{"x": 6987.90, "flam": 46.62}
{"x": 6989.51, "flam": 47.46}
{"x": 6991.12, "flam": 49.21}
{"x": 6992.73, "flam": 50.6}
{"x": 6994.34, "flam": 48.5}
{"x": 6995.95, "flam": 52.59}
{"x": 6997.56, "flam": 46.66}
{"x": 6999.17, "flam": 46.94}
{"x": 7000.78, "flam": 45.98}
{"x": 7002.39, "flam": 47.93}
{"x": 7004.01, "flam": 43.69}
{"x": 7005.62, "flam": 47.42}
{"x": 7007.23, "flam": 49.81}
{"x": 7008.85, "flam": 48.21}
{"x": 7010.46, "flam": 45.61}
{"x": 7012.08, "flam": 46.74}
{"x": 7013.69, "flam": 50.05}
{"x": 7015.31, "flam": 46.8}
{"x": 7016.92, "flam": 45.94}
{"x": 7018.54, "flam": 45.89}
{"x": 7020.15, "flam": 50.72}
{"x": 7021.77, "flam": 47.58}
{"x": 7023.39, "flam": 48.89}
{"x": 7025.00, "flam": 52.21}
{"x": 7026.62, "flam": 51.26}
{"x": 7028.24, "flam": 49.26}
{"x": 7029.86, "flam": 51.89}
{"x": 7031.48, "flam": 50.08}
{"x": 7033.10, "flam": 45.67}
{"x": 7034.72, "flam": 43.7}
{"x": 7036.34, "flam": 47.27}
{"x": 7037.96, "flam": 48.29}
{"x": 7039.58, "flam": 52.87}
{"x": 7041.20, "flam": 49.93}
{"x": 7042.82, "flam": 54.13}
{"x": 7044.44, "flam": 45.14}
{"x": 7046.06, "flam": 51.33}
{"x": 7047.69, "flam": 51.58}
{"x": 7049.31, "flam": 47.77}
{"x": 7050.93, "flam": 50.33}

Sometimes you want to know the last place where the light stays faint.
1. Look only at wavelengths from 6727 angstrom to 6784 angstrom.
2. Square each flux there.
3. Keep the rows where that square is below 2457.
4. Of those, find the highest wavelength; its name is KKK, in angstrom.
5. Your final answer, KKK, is 6778.70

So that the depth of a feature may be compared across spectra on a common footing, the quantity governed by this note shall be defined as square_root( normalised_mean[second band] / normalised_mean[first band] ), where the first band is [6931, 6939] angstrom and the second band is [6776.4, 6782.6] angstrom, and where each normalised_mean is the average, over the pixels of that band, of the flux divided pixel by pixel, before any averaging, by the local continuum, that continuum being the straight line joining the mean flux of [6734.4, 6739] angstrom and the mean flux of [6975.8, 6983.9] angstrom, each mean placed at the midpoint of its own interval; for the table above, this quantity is 0.99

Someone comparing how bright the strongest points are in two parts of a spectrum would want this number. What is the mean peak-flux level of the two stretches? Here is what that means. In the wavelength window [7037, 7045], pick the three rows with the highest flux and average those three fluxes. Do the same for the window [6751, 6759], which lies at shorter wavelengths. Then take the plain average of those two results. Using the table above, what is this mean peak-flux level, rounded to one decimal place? 50.4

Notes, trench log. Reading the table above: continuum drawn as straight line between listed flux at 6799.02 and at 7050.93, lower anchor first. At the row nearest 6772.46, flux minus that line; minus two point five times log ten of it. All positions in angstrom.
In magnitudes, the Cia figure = -1.0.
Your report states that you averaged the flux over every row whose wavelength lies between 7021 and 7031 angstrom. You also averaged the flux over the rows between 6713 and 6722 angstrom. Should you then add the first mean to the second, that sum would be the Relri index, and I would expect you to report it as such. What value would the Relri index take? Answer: 97.1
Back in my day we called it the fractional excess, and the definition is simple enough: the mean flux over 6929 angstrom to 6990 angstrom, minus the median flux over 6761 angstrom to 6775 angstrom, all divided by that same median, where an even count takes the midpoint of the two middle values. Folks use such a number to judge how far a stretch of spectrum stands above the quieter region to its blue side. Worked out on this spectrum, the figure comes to -0.012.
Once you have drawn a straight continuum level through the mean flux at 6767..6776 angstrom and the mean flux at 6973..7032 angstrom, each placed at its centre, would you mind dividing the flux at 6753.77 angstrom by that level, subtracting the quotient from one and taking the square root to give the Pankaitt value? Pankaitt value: 0.275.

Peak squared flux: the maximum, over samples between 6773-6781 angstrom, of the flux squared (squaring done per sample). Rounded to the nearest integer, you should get 2665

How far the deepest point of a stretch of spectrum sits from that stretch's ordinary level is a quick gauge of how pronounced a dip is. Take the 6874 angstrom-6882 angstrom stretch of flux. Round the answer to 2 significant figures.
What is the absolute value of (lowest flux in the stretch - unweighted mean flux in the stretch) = 3.2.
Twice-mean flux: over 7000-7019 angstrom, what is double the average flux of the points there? 94.0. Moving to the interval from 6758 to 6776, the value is 96.3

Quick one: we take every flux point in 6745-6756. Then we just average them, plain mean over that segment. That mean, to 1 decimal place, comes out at 46.4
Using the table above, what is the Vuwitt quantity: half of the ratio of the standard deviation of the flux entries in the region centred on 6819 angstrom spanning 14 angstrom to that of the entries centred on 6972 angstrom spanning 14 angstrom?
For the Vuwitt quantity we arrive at 0.40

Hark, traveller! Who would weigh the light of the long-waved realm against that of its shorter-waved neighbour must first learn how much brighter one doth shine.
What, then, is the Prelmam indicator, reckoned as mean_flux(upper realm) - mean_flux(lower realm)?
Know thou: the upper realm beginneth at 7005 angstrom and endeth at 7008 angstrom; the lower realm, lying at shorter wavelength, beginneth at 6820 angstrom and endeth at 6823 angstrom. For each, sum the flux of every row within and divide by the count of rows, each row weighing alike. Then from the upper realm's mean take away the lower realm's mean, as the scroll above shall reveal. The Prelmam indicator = -2.3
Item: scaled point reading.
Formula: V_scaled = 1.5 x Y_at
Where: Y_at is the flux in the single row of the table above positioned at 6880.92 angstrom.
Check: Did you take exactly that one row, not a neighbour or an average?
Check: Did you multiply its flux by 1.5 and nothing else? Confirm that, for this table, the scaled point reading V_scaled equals 71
